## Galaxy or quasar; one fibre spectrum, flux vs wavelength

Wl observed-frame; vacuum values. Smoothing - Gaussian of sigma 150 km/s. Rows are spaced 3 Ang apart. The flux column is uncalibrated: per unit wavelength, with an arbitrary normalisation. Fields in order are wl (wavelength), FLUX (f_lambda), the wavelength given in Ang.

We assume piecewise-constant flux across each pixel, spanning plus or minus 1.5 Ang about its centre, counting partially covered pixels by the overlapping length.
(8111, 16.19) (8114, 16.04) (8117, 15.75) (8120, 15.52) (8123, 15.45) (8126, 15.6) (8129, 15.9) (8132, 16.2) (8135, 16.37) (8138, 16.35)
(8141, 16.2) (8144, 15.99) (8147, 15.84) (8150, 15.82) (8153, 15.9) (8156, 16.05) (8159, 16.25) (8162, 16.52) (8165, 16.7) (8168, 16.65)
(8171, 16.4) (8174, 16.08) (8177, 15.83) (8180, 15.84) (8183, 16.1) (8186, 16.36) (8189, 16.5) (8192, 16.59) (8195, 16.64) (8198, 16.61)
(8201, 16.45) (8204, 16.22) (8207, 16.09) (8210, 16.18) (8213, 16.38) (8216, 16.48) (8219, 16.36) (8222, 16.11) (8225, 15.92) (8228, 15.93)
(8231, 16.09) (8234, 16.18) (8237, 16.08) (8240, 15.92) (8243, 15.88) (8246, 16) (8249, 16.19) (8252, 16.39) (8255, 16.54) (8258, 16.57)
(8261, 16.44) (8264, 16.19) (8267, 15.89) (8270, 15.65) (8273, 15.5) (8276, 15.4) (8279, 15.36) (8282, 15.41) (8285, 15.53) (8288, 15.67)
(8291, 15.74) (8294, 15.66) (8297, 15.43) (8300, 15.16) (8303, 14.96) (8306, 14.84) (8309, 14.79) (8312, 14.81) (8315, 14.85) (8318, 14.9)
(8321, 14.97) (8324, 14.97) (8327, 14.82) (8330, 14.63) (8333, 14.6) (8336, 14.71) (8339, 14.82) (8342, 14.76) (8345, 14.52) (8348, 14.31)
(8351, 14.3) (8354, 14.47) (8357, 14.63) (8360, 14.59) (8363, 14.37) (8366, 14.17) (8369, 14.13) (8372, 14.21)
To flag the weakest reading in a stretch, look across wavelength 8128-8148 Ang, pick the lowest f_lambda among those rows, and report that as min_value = 15.84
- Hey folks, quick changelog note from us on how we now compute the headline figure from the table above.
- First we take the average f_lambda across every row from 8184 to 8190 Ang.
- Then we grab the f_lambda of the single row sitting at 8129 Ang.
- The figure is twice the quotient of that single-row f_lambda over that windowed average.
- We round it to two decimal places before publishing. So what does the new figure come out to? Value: 1.94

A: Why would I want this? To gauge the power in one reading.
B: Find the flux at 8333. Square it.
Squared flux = 213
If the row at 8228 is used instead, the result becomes 254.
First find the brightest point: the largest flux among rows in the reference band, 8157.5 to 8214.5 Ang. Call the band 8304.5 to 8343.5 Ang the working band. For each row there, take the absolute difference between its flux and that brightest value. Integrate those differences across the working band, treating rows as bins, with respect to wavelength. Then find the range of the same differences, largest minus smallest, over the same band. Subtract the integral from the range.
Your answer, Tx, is -74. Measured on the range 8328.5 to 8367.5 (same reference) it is -84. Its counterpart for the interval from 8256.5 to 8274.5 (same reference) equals -11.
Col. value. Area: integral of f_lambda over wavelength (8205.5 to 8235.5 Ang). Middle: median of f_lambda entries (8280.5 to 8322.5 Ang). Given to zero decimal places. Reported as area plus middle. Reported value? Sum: 500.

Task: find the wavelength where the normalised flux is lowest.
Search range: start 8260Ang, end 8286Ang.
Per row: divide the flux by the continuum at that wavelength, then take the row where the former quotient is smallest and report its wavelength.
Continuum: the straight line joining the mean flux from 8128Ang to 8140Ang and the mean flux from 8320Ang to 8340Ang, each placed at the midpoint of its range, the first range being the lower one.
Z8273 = 8279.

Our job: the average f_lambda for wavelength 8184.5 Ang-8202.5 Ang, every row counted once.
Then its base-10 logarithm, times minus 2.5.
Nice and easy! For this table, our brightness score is -3.05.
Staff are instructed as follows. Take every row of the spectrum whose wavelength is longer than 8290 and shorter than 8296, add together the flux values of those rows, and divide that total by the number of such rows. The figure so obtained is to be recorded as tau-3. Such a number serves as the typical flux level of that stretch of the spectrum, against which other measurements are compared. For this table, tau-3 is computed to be 15.7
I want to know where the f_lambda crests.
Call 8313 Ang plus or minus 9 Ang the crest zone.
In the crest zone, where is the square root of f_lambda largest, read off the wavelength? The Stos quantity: 8321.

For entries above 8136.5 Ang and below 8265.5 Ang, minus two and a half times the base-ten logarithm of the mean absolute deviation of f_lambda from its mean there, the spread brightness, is 1.6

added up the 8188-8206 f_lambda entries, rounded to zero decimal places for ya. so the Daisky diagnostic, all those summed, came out 99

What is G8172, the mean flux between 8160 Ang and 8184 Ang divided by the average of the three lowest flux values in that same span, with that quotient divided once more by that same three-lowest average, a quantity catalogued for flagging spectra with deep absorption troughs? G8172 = 0.0642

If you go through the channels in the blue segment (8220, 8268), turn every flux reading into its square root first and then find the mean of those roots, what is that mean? 4.02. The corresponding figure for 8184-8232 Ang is 4.04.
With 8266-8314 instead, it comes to 3.92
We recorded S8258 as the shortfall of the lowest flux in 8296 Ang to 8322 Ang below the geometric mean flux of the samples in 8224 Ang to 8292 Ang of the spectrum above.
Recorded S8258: 1.1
